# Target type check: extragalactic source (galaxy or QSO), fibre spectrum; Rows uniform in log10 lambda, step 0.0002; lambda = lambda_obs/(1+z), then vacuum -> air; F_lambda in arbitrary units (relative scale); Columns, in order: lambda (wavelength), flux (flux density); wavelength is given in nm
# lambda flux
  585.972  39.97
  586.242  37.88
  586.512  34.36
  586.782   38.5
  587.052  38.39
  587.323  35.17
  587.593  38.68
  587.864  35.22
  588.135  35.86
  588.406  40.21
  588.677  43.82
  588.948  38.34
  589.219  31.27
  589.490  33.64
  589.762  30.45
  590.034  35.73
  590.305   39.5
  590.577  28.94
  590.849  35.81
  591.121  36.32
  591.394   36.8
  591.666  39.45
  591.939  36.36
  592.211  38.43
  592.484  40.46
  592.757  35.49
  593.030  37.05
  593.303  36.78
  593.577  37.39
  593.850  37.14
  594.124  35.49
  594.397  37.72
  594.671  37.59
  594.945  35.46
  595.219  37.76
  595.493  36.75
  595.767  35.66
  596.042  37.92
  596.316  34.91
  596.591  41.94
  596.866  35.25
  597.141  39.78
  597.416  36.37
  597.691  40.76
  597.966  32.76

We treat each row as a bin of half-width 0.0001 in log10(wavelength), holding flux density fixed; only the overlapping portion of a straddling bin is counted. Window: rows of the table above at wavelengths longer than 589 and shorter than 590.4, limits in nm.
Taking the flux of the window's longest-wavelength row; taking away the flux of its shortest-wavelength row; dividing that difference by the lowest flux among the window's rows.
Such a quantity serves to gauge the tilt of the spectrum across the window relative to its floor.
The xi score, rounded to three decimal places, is 0.270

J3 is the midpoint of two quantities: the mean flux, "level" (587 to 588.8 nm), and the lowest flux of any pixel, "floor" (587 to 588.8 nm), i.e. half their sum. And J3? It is 36.7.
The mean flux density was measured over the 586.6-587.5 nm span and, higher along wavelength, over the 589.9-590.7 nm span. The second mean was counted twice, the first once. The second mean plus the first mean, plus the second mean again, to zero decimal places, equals 107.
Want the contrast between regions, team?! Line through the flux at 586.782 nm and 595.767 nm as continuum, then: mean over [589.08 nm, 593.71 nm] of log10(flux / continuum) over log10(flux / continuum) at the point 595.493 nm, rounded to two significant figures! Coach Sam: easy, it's -1.3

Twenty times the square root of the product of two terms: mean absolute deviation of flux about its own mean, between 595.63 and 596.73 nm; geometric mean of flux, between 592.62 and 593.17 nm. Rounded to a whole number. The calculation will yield 184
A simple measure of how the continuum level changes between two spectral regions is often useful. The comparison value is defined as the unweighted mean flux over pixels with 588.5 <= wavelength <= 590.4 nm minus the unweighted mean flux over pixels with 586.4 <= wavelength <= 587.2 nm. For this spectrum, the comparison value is -1.0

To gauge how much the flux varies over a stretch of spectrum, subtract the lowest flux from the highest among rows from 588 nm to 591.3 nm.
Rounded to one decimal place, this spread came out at 14.9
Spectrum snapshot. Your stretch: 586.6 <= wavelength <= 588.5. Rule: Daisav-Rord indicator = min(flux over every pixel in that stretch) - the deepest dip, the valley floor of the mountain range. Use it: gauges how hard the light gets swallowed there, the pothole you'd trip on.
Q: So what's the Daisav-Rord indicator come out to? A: 35.17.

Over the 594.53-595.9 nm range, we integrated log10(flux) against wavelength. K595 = 2.14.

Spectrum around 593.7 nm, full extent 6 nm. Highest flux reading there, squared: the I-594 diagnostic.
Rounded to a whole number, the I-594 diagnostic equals 1759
